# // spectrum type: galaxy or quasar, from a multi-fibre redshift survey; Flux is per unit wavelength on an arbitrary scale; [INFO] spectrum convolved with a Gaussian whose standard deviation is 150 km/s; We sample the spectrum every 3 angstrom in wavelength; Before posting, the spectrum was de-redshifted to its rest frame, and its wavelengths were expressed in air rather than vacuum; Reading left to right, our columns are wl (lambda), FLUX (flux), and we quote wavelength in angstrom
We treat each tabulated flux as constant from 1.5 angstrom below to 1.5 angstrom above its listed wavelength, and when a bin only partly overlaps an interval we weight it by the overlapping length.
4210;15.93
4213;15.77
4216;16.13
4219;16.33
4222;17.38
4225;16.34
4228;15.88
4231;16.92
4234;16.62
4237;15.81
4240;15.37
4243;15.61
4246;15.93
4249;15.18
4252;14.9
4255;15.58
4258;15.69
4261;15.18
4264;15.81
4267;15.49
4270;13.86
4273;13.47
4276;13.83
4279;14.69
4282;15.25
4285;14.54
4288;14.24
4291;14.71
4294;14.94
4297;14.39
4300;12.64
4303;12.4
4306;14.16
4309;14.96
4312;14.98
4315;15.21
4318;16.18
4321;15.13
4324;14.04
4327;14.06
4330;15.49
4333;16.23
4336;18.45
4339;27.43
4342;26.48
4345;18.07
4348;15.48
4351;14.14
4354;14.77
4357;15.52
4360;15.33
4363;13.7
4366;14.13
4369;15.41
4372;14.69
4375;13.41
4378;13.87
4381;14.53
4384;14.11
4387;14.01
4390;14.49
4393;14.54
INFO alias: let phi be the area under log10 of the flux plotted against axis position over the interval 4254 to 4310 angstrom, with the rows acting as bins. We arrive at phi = 65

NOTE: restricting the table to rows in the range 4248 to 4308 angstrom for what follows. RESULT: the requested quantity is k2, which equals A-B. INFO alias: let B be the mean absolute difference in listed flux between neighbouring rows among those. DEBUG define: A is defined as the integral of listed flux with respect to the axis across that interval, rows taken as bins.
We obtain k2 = 872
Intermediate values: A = 873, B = 0.6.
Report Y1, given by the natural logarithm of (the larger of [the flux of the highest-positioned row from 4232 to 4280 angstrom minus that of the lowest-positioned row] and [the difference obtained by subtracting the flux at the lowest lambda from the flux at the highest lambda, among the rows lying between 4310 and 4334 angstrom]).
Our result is 0.2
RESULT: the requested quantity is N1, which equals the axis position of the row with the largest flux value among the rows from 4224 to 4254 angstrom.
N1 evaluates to 4231 angstrom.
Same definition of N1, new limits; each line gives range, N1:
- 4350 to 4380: 4357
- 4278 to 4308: 4282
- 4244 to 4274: 4246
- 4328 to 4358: 4339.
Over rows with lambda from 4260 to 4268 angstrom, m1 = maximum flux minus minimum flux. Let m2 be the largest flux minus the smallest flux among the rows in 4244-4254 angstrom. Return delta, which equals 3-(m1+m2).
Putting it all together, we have 1.3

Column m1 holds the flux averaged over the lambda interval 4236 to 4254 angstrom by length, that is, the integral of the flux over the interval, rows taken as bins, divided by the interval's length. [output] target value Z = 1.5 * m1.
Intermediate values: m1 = 15.5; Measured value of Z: 23.19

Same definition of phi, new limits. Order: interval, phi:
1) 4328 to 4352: 30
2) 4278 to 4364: 102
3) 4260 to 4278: 21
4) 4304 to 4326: 26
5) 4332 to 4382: 60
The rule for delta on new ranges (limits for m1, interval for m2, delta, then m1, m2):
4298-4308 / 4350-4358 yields -0.1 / 1.8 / 1.4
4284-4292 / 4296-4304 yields 0.5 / 0.5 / 2.0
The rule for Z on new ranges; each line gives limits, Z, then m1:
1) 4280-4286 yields 22.36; 14.9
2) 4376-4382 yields 21.16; 14.1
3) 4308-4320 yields 23.01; 15.3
